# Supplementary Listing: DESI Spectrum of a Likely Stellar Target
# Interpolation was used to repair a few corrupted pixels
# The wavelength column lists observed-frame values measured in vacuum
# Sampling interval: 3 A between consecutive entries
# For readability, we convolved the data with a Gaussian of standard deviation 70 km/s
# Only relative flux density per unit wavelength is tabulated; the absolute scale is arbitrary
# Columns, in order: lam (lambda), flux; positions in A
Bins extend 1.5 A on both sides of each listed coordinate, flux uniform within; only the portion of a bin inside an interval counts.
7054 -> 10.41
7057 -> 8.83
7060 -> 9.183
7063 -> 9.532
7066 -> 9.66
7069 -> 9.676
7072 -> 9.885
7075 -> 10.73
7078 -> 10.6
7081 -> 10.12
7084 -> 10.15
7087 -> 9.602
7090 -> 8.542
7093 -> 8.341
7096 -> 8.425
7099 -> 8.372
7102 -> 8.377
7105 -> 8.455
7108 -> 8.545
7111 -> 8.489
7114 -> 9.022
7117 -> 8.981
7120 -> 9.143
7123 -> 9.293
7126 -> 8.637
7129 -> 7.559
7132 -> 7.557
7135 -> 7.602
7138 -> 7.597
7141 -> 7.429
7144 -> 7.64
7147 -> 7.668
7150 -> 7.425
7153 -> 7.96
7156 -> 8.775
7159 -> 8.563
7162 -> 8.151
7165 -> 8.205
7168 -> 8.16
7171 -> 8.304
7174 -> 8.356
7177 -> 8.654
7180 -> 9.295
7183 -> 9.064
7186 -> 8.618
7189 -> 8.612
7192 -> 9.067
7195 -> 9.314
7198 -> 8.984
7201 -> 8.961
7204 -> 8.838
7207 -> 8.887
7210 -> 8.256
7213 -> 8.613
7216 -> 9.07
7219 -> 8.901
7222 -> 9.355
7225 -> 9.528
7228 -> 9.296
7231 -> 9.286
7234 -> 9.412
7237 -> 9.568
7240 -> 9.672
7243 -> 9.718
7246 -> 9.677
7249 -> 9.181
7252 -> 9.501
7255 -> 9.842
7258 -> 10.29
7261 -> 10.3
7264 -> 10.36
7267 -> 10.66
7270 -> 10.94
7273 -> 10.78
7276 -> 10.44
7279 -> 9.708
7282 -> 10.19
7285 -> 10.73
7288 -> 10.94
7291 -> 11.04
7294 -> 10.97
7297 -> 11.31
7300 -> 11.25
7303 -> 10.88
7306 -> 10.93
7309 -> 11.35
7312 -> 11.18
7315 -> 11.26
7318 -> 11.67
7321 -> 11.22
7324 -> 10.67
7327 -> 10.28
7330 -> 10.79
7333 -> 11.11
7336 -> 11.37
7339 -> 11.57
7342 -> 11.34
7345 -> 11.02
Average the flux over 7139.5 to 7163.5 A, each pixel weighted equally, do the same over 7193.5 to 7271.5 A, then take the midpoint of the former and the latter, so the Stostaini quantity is 8.7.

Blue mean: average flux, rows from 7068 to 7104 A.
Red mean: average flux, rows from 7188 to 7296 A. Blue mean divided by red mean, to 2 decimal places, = 0.97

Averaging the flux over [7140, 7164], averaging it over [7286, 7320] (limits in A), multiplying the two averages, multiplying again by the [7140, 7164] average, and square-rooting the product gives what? 26.6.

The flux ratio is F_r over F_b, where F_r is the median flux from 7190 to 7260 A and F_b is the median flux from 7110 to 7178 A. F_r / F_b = 1.13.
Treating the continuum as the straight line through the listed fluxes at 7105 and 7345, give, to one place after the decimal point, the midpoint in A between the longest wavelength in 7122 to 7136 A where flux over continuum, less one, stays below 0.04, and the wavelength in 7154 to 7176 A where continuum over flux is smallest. 7145.5 A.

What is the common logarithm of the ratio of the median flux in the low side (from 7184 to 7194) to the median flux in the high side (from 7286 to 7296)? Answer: -0.10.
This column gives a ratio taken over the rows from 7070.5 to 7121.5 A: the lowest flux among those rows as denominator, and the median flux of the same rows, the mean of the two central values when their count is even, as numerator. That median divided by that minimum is 1.08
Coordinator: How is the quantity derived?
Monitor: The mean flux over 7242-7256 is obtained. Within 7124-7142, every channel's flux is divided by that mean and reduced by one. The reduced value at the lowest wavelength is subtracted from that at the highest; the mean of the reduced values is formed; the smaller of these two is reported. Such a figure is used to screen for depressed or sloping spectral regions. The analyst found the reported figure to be -0.19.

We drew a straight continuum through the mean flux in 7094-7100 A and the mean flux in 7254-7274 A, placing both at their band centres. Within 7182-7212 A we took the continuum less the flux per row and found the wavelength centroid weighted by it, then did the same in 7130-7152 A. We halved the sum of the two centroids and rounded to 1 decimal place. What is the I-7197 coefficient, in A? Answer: 7170.0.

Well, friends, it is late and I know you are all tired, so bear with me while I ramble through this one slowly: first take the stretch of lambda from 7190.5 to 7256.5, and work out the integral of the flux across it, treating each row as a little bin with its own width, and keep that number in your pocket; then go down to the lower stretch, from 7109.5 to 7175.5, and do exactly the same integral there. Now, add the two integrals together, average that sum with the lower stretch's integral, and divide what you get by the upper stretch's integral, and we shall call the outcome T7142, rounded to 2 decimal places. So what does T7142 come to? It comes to 1.39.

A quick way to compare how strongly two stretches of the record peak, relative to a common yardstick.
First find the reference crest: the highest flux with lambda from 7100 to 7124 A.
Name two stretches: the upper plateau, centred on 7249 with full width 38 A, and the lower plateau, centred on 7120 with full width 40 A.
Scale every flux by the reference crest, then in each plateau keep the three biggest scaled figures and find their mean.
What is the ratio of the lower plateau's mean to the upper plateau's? 0.88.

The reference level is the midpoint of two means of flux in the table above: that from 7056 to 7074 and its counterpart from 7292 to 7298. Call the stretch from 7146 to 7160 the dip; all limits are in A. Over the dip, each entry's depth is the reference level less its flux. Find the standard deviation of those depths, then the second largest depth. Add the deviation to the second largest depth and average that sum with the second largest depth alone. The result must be 2.9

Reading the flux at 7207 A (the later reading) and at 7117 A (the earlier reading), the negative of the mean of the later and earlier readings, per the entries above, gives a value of -8.9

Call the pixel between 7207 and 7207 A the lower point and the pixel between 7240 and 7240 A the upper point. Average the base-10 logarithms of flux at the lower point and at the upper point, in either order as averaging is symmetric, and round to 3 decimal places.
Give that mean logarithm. 0.967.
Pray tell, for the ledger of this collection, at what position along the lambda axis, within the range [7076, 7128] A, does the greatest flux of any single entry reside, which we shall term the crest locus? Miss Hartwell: 7078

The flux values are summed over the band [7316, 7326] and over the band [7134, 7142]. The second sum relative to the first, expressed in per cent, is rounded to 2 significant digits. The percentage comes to 67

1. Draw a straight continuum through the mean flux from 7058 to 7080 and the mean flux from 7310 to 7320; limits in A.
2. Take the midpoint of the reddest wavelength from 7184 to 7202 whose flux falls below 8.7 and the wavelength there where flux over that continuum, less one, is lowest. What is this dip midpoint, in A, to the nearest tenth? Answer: 7189.0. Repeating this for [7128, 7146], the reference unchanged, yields 7142.5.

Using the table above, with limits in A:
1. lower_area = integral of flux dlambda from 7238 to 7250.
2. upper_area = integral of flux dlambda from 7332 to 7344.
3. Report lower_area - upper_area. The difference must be -21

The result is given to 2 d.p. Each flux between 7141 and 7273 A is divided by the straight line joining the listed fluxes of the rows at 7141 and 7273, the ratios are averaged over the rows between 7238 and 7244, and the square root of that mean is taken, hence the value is 0.99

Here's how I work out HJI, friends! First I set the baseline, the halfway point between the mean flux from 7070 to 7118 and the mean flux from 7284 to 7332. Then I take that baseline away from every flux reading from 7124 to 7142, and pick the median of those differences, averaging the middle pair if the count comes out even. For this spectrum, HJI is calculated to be -2.5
